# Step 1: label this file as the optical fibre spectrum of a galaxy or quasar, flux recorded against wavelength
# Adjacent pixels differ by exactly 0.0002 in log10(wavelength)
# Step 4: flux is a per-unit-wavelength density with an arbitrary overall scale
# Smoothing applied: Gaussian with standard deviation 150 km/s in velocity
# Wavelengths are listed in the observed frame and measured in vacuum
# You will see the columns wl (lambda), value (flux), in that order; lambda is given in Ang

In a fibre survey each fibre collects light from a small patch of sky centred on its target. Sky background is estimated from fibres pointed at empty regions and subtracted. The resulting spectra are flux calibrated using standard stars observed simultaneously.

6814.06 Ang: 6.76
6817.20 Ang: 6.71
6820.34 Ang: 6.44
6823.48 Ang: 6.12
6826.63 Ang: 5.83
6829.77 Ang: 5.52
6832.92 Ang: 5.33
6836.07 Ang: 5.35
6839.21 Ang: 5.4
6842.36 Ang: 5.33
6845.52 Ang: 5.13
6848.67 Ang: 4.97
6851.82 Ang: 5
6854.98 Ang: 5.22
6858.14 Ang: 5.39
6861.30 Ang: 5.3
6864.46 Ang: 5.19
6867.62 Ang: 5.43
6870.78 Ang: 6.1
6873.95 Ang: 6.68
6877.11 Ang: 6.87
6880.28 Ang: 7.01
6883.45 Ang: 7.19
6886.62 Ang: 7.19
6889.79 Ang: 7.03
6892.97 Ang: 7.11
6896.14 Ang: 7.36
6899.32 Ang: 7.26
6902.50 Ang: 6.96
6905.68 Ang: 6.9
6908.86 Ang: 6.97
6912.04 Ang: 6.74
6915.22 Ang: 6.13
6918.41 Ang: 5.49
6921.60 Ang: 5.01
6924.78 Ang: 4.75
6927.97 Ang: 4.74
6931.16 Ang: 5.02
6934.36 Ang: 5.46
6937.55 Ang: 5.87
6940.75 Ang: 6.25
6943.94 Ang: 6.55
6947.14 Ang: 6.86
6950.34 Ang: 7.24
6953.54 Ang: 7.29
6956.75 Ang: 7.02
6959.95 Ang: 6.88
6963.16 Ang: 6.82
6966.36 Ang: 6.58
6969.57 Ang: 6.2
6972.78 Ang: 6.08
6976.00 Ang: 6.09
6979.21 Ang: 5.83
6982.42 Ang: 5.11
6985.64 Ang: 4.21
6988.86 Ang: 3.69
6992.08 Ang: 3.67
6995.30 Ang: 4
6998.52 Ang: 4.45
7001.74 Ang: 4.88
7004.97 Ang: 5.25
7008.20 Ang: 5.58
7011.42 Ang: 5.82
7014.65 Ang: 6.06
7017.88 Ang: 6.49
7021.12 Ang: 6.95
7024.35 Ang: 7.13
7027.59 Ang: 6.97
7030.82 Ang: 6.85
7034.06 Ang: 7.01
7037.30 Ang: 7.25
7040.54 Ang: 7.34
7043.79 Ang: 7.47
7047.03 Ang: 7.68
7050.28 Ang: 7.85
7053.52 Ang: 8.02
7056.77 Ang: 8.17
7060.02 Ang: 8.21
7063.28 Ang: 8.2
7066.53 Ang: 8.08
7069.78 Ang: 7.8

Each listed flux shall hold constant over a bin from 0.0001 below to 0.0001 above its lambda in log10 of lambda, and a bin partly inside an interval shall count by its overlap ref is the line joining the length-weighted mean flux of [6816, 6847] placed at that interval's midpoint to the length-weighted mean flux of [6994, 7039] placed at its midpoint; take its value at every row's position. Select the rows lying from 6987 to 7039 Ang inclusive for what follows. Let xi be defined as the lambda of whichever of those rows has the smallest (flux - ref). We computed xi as 6992.08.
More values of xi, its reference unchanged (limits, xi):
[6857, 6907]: 6864.46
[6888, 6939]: 6927.97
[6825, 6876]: 6848.67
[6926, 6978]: 6927.97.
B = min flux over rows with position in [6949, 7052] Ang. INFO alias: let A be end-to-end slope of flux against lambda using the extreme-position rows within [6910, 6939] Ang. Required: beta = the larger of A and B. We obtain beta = 3.7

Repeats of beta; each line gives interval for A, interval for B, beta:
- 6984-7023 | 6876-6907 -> 6.9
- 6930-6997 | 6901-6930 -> 4.7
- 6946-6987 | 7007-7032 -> 5.6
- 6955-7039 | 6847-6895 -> 5.0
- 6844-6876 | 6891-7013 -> 3.7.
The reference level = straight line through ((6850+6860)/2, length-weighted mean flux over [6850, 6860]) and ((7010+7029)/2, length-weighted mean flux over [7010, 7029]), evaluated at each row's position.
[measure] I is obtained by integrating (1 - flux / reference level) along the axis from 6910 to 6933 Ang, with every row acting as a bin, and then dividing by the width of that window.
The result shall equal 0.05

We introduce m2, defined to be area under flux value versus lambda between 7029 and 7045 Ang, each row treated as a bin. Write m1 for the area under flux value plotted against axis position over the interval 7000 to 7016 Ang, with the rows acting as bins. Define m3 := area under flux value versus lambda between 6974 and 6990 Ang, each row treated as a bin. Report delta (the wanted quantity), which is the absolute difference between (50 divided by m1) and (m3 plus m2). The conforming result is 195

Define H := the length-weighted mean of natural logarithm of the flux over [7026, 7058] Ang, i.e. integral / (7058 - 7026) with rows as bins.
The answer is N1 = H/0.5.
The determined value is 4.0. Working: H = 2.01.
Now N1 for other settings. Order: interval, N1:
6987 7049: 3.5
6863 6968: 3.7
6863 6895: 3.8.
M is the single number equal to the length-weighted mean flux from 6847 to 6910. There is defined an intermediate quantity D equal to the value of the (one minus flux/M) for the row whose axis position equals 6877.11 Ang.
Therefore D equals -0.081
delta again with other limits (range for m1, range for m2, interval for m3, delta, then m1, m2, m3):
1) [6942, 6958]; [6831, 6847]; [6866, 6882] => 187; 112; 85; 103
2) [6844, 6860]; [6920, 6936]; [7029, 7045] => 194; 82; 80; 115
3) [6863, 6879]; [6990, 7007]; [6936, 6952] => 180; 97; 76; 105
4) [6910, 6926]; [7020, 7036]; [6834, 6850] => 195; 91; 112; 84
